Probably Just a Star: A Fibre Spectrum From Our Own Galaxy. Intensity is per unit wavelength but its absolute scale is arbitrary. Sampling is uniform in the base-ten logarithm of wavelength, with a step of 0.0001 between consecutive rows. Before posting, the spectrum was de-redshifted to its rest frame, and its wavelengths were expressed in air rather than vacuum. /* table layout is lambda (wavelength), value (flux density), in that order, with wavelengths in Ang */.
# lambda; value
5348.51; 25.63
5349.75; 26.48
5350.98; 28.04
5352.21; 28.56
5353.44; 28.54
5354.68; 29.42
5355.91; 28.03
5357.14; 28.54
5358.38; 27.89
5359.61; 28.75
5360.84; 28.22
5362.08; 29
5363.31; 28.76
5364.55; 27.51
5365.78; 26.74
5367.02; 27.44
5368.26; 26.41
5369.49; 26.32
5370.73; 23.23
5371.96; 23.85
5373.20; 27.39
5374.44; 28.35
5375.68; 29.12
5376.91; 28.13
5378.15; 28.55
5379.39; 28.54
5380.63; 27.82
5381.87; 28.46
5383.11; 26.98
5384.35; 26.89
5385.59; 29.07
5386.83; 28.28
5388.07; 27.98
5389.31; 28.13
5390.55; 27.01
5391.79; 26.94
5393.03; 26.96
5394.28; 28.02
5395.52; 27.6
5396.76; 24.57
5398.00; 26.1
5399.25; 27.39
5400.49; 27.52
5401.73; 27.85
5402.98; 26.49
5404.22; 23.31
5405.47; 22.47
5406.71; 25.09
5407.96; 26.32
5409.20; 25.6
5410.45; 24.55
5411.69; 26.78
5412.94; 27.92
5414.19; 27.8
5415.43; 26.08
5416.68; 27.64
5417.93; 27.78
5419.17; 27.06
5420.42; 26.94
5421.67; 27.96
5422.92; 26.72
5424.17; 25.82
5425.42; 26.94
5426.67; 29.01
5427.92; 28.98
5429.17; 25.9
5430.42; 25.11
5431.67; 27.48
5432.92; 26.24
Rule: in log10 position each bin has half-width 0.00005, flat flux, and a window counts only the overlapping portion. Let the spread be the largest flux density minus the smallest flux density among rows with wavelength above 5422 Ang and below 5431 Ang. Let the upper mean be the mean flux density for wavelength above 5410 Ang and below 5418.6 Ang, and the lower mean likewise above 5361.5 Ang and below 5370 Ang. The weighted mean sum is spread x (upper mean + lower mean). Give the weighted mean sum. 212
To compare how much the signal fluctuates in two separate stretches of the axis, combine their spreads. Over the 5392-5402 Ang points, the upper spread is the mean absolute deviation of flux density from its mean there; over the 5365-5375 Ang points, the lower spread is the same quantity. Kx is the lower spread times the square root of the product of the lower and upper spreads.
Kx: 1.4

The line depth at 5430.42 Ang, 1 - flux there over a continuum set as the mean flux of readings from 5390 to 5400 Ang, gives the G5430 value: 0.06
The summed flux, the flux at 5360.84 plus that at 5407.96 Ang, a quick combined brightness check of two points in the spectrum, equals 54.5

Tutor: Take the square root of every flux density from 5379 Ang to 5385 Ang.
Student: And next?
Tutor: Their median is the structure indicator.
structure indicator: 5.27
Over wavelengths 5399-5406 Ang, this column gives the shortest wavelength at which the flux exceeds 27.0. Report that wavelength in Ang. 5399.25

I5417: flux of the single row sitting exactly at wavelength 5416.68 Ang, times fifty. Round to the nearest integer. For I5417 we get 1382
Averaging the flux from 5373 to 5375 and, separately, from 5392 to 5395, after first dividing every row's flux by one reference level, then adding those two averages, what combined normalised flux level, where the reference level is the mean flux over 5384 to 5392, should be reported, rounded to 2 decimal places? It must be 1.99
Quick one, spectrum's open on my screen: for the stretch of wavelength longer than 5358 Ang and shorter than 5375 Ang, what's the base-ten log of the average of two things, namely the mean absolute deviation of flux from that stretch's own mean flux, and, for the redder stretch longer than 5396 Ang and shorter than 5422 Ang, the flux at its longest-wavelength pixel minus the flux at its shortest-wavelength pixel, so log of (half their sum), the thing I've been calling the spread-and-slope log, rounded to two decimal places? 0.37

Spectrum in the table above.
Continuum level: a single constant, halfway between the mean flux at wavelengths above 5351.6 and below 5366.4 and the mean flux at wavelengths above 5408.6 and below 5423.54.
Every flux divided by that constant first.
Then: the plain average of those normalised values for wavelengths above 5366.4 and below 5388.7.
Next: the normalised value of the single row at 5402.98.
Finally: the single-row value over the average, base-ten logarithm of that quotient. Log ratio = -0.014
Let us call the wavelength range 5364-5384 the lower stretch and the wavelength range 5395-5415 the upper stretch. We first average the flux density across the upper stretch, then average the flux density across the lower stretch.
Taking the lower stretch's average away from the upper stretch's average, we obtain -1.1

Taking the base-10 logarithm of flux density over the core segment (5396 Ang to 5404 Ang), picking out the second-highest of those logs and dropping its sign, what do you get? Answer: 1.44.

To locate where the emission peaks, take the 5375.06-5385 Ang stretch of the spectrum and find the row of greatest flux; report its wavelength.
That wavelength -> 5375.68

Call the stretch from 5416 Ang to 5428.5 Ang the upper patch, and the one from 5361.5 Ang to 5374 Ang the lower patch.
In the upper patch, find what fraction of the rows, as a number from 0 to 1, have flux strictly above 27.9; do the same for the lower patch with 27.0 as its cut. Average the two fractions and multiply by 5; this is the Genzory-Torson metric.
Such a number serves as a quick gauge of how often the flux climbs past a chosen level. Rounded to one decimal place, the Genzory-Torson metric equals 2.0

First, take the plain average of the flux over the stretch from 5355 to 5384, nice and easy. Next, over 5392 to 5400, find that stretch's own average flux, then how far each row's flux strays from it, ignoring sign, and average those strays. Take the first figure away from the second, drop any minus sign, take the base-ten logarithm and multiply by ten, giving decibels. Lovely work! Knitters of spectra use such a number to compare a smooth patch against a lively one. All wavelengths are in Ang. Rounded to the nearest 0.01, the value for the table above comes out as 14.25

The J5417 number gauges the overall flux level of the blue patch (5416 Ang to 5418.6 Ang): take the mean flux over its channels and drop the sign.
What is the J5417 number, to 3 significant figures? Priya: 27.7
